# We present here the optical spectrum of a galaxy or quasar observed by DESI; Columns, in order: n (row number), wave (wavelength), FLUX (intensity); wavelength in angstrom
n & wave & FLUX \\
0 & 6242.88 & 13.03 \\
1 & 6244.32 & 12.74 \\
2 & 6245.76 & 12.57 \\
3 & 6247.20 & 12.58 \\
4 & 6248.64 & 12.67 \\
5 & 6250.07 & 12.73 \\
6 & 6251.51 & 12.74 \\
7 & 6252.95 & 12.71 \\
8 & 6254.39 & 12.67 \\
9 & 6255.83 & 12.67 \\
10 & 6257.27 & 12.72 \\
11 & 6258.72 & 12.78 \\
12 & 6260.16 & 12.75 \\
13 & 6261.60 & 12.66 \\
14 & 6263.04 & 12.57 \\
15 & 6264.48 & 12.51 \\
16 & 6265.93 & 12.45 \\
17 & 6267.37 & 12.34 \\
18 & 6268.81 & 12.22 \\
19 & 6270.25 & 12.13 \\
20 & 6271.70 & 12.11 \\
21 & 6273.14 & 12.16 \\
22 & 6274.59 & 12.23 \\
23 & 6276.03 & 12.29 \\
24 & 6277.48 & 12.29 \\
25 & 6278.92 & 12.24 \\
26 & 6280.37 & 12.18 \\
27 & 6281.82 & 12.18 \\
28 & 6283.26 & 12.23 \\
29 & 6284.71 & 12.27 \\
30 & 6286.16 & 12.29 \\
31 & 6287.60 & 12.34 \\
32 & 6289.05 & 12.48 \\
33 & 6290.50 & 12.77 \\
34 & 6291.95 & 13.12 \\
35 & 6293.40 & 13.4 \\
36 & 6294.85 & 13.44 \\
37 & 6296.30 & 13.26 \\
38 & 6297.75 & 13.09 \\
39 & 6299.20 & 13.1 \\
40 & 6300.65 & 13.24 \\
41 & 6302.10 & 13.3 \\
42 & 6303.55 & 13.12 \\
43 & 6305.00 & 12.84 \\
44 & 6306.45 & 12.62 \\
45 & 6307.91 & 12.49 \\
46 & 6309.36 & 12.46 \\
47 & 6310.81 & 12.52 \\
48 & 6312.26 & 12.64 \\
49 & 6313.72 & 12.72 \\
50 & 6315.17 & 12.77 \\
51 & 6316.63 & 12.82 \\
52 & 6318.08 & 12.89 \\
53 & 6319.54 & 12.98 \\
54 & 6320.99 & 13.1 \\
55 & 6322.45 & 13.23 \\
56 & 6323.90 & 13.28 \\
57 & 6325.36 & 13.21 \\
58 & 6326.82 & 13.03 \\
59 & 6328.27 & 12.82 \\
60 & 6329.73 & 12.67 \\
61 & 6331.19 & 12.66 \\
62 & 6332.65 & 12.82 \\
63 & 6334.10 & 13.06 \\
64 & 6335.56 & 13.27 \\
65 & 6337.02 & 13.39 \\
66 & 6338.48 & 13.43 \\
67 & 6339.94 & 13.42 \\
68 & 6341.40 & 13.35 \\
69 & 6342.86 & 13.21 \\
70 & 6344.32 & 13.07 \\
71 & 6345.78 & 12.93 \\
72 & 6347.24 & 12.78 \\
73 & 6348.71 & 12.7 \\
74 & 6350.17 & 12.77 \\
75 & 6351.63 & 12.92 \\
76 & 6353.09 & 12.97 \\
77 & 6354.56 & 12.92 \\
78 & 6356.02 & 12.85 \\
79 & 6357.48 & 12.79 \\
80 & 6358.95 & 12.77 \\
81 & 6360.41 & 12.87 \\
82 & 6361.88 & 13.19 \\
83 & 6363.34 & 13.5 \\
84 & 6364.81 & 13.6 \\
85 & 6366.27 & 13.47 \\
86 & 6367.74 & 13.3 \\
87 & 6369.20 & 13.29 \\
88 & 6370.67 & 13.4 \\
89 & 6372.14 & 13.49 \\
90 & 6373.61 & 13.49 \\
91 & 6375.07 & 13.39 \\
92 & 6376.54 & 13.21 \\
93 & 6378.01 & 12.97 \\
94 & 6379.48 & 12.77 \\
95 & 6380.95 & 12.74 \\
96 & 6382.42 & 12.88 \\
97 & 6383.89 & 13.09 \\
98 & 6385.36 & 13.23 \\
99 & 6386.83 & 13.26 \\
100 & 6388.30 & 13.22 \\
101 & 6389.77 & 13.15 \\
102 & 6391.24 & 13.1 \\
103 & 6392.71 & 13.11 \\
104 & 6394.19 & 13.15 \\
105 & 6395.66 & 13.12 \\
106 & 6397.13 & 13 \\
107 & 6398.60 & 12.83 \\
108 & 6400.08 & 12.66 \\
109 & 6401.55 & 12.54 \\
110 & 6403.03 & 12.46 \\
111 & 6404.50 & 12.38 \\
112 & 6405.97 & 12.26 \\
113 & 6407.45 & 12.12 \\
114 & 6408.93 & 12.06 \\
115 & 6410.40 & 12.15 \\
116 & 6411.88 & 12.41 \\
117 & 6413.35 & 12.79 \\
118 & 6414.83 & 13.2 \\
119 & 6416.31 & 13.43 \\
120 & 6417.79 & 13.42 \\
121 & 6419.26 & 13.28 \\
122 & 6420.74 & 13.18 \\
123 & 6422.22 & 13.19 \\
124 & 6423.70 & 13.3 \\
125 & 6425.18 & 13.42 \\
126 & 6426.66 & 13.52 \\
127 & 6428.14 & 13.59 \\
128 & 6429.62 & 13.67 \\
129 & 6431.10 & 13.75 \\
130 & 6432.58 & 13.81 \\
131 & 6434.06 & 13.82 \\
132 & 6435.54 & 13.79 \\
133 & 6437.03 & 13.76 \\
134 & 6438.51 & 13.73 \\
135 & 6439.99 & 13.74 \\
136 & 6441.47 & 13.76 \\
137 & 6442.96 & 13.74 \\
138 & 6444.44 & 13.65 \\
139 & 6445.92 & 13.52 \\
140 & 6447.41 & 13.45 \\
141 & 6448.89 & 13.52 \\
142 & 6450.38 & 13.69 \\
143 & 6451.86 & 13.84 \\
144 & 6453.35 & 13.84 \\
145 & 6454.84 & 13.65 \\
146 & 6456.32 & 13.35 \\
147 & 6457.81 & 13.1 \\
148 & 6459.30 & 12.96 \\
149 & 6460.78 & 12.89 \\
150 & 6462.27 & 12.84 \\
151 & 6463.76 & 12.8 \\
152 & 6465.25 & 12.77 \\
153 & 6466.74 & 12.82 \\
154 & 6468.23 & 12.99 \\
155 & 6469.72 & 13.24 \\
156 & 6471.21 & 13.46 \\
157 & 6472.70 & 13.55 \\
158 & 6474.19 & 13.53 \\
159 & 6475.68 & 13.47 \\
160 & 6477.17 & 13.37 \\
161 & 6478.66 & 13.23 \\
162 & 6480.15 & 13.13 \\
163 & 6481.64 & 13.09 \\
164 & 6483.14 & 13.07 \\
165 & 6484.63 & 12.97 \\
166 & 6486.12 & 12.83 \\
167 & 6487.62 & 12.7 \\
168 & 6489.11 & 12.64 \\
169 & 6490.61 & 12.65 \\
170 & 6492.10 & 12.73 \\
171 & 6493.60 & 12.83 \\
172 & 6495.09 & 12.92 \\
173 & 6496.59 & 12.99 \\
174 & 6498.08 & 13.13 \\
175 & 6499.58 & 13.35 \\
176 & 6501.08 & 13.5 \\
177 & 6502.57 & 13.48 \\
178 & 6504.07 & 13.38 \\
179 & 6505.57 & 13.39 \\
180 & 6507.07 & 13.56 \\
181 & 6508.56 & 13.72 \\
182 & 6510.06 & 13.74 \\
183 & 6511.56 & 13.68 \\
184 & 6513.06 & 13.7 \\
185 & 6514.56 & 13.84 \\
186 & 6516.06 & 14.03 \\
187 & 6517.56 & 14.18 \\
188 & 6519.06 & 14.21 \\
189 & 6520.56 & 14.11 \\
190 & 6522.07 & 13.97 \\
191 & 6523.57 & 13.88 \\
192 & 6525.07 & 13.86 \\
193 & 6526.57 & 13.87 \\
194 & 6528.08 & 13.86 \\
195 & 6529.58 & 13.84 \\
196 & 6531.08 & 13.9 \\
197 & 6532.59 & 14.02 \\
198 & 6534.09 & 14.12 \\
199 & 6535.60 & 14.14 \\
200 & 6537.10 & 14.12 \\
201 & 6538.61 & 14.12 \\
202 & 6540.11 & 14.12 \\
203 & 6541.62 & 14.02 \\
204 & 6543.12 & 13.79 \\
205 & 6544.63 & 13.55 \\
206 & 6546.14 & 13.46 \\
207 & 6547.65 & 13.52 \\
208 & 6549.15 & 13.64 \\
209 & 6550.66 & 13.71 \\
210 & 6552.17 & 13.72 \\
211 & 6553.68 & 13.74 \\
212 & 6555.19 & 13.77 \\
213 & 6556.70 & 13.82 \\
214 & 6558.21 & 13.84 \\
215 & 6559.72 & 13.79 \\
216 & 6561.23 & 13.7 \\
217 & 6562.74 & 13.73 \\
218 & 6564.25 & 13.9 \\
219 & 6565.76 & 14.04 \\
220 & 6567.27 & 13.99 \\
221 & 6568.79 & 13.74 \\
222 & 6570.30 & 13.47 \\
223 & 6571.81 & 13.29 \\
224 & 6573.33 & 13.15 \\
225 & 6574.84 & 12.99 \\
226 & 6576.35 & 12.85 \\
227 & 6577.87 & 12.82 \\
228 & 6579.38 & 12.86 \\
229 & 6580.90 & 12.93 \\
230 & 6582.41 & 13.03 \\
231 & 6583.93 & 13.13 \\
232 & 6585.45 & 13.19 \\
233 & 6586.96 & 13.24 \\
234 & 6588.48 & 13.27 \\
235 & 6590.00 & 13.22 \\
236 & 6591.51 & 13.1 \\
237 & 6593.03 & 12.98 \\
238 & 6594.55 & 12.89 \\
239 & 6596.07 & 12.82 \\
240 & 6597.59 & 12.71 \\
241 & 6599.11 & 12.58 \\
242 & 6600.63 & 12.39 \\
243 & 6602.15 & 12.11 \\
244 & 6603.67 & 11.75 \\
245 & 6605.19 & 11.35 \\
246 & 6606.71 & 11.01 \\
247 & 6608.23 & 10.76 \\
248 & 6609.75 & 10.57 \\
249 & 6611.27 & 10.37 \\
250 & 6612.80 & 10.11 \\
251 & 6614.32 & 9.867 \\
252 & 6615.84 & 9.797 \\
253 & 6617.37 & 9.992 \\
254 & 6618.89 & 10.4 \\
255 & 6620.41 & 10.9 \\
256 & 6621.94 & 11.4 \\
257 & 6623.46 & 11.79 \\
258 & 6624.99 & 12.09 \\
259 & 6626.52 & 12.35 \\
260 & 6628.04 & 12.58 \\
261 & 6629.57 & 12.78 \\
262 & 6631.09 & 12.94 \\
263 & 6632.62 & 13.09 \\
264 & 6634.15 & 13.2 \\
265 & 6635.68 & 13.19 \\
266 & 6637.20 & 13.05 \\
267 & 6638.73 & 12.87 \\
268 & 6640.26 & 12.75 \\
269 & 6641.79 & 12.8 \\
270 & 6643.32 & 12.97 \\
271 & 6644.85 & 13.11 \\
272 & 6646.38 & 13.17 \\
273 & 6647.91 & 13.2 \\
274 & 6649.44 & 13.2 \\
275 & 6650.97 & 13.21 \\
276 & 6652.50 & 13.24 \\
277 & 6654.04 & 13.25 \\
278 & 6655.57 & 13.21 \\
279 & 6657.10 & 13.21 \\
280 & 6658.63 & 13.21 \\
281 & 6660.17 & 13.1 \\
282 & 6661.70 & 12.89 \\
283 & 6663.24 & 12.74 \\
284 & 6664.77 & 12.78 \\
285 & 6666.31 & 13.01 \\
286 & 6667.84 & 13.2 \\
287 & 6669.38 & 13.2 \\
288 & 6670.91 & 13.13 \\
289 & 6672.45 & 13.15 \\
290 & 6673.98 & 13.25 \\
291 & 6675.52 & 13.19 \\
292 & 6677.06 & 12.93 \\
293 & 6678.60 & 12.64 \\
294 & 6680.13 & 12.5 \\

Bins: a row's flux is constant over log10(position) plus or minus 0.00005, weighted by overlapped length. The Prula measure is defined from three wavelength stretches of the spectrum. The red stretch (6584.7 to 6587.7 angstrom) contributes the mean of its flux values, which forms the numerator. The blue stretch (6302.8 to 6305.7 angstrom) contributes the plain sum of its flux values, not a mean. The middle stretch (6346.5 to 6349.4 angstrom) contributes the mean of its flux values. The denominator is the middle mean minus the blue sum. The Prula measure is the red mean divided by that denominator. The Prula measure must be -1.00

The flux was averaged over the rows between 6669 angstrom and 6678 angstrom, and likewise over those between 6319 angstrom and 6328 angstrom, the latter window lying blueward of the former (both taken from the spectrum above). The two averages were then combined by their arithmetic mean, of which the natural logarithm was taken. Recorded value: 2.58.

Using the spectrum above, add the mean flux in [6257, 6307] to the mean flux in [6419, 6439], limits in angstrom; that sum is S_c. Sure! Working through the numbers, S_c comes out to 26.2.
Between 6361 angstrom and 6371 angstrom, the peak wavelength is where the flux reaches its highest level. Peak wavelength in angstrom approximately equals 6364.81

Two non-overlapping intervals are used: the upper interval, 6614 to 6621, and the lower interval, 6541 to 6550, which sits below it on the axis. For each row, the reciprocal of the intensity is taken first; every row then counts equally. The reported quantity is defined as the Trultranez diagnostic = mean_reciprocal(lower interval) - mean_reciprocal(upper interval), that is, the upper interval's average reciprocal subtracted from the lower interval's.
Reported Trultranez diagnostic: -0.025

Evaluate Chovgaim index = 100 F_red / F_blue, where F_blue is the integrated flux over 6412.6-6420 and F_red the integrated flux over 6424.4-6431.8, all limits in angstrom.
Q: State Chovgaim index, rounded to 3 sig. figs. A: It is 103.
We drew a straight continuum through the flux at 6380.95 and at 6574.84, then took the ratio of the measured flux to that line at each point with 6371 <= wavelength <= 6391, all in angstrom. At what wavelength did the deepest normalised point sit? 6380.95 angstrom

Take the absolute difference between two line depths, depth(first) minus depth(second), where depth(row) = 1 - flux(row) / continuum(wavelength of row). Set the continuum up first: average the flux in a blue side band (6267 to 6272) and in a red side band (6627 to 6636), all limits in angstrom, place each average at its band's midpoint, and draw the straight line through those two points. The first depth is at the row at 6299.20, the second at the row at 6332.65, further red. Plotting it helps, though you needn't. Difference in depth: 0.029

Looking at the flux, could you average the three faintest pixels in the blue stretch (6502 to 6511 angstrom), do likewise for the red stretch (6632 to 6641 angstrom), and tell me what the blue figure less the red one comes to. 0.53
